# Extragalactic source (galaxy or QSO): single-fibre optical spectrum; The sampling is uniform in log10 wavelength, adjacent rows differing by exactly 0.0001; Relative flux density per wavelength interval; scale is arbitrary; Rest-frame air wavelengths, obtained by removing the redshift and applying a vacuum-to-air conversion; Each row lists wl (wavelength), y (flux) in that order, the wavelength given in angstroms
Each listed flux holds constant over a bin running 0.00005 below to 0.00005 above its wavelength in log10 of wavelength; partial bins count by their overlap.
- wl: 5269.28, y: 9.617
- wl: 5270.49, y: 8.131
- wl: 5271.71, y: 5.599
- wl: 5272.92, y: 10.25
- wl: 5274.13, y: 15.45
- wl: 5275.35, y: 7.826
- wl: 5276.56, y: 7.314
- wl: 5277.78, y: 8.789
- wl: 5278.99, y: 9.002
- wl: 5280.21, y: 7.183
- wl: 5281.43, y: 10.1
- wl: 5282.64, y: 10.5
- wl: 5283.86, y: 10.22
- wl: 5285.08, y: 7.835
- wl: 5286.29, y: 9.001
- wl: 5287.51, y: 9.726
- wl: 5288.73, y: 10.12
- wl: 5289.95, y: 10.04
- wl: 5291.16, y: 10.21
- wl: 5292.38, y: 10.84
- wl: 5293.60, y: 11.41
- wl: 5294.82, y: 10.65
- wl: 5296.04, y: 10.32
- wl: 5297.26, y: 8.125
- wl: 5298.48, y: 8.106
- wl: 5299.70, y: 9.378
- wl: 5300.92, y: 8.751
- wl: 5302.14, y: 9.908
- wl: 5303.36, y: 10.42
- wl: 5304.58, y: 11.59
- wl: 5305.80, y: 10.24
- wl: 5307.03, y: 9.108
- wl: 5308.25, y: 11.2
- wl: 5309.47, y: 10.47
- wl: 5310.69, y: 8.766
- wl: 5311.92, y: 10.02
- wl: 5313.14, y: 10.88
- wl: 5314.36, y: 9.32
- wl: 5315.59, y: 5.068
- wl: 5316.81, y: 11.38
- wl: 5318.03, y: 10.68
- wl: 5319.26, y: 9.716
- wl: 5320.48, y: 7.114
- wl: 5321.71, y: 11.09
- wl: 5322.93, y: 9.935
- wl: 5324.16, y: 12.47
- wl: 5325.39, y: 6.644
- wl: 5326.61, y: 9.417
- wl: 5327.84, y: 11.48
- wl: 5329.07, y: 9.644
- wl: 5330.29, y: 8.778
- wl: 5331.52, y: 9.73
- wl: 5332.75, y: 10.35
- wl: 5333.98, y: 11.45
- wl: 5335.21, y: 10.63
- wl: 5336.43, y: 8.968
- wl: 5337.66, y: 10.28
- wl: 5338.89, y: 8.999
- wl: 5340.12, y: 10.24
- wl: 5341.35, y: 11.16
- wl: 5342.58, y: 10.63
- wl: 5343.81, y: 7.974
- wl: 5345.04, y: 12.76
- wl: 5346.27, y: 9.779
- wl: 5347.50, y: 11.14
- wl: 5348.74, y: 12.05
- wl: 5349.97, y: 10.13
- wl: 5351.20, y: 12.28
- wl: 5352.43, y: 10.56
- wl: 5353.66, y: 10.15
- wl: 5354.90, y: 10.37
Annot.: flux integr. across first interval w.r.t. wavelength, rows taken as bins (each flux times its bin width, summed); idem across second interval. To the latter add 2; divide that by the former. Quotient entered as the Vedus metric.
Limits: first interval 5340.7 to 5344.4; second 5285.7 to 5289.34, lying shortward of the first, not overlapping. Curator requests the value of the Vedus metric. 1.0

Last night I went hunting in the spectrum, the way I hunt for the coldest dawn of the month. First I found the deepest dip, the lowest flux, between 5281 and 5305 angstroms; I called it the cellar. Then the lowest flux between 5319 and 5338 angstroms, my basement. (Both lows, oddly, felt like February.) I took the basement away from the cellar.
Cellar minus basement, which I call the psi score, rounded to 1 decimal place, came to 1.2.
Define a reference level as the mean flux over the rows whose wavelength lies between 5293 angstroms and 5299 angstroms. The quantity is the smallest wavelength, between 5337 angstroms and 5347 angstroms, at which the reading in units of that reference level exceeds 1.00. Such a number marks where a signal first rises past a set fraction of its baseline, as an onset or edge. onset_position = 5337.66 angstroms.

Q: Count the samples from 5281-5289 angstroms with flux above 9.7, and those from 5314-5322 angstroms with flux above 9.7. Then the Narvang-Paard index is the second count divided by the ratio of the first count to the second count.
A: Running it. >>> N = 3.2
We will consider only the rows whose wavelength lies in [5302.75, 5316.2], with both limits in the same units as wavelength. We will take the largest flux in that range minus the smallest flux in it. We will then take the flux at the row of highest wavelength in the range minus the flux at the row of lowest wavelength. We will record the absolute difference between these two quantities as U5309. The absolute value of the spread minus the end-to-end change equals 12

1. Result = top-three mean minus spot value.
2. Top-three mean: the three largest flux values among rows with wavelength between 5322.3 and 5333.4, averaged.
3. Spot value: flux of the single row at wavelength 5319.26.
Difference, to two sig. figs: 1.7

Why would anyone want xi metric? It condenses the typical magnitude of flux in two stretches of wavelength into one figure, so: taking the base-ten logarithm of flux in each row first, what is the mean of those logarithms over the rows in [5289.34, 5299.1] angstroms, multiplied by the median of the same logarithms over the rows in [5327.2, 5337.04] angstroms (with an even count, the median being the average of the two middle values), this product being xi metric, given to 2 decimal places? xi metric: 1.00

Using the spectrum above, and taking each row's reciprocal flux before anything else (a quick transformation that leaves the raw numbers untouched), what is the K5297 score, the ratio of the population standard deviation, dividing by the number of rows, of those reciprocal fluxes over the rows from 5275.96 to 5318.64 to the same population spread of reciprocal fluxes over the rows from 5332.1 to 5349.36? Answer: 1.7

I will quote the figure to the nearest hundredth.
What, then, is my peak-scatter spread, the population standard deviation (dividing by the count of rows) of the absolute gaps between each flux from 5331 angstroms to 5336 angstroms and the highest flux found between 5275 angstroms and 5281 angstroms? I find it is 0.62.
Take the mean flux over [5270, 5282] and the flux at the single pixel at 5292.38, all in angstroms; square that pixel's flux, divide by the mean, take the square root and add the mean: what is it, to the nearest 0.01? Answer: 12.58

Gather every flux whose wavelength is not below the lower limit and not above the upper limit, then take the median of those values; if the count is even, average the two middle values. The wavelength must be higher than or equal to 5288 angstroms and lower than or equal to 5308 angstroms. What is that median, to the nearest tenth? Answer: 10.2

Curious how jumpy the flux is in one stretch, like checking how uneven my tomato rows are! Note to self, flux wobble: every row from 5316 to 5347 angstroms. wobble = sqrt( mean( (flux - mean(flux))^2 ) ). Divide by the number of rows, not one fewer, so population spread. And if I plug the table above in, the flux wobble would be 1.4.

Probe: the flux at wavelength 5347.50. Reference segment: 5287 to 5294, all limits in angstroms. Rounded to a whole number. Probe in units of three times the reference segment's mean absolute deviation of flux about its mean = 8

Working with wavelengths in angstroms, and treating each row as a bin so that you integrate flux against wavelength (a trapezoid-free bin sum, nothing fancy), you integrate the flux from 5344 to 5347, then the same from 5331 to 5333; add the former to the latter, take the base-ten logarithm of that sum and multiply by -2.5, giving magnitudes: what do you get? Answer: -4.30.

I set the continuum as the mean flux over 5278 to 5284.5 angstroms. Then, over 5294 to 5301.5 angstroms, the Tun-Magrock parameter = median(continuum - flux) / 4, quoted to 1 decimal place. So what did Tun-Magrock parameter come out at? 0.1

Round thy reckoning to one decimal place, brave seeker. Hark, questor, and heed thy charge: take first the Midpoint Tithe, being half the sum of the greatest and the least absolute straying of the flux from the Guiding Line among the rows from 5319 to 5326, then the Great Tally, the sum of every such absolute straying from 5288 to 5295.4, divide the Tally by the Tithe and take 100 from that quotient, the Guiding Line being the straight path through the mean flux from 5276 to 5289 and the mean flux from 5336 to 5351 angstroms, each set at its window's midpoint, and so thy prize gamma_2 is -95.4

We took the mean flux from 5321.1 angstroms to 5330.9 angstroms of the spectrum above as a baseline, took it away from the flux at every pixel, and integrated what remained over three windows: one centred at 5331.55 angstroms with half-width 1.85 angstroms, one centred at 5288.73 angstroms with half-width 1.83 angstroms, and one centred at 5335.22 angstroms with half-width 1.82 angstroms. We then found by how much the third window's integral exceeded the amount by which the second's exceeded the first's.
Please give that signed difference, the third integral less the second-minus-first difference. 0.3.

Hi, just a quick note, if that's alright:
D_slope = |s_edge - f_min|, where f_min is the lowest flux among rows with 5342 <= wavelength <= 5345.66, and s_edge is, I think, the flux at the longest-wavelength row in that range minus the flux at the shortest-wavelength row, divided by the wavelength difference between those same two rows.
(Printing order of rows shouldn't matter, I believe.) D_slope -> 7.1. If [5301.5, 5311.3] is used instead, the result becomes 8.9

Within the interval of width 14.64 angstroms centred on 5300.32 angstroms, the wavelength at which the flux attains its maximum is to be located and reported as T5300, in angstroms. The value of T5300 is 5304.58 angstroms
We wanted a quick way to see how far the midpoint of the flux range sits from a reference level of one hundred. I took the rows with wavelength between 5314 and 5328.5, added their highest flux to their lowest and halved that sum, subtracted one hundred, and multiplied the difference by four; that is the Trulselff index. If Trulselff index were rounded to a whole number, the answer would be -365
